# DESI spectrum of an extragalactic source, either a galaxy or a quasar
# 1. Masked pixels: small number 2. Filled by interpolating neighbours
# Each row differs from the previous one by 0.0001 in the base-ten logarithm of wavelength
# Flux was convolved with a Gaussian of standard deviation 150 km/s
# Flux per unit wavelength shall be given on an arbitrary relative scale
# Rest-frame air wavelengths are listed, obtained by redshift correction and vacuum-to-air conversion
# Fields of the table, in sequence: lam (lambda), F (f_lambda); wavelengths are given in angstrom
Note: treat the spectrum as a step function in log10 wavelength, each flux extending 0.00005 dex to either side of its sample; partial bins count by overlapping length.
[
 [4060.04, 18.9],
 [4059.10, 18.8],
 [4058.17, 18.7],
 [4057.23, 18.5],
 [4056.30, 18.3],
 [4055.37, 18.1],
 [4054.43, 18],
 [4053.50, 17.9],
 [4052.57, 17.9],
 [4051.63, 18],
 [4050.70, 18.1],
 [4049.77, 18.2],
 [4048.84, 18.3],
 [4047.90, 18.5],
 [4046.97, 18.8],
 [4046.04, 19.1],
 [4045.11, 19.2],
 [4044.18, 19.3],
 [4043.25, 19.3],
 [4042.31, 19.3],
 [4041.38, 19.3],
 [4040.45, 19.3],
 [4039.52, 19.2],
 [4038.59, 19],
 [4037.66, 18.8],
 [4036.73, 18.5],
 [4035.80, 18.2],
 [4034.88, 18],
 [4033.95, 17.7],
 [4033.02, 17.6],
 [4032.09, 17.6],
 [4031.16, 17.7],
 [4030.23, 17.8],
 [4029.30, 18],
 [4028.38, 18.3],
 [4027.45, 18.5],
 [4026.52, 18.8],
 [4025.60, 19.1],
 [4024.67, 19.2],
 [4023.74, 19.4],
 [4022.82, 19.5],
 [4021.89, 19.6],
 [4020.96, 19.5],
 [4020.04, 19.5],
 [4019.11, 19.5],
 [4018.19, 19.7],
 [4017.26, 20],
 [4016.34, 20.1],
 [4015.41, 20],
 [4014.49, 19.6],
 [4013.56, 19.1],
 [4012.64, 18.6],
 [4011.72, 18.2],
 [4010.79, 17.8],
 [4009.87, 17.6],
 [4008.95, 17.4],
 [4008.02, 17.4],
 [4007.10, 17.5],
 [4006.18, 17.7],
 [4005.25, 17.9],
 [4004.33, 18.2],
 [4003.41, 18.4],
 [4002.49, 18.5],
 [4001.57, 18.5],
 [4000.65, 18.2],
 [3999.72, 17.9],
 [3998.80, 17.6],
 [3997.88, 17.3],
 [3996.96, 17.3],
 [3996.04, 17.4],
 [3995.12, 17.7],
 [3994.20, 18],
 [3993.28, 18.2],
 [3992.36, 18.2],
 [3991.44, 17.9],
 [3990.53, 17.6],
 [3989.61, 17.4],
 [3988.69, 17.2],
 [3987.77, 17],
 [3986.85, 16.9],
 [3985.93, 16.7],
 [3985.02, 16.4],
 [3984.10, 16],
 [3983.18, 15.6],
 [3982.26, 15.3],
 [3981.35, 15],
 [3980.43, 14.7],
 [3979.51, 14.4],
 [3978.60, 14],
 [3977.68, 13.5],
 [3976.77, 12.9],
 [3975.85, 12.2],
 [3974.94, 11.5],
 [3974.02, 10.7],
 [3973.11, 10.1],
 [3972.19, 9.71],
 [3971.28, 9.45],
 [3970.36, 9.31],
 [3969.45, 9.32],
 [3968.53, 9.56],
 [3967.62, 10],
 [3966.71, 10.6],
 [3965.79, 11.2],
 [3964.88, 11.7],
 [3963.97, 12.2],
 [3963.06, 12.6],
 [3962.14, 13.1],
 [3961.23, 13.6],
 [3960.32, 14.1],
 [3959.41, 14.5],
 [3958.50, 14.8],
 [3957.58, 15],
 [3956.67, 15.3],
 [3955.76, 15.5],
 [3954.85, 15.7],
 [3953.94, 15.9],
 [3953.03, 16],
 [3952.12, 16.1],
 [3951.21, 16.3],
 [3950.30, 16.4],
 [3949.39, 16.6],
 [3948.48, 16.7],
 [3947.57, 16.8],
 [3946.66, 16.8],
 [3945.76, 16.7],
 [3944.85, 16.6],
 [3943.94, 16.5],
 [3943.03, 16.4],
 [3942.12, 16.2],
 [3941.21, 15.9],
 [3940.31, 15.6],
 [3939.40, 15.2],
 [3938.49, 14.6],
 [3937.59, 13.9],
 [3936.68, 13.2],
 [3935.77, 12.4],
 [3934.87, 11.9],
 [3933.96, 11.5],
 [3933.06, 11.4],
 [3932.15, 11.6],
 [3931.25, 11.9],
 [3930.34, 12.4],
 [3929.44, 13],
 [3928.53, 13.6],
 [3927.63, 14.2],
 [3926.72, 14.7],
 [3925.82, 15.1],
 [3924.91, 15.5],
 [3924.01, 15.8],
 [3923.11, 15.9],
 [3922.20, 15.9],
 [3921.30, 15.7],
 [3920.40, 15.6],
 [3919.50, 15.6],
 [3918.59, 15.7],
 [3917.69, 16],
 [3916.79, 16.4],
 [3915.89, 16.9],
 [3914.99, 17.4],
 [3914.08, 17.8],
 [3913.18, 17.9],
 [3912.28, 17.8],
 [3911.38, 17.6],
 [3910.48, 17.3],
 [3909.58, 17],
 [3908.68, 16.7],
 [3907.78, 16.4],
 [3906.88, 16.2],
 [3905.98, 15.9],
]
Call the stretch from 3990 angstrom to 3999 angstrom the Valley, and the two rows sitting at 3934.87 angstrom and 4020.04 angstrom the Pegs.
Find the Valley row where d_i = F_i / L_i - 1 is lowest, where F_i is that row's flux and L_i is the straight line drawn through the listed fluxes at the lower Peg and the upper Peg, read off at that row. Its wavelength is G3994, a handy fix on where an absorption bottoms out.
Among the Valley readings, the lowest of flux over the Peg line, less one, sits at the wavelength 3997.88 angstrom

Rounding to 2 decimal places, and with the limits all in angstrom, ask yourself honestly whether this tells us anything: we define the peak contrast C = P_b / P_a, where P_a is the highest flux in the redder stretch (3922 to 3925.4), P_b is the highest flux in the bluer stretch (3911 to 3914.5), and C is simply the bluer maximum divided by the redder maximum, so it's 1.13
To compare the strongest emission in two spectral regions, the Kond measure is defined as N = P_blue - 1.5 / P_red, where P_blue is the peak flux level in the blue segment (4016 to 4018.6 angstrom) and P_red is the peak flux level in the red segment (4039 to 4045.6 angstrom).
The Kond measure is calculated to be 20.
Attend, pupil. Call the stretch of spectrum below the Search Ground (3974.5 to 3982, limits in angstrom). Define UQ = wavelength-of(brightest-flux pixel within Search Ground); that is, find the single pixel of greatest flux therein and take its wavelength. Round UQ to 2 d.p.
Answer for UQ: 3981.35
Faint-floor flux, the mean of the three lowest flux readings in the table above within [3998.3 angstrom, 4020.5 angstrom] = 17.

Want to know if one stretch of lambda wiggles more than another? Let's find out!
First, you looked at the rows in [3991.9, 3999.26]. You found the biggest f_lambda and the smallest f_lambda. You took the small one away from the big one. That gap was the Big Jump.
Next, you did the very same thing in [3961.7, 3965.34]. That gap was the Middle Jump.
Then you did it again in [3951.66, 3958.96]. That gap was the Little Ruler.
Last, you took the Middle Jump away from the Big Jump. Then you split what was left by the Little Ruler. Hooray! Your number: -0.38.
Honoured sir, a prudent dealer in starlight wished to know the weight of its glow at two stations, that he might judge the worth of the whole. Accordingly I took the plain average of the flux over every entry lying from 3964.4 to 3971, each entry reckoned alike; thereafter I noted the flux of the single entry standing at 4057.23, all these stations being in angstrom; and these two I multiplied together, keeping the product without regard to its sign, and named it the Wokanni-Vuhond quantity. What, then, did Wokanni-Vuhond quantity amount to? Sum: 189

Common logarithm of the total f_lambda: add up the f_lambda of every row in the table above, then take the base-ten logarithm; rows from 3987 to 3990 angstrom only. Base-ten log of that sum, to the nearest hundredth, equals 1.71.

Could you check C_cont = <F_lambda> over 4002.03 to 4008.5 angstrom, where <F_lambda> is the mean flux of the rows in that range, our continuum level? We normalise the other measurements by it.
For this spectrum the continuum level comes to 17.9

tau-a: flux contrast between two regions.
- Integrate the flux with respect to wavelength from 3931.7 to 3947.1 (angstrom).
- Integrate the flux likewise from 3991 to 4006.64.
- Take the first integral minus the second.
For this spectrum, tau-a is -57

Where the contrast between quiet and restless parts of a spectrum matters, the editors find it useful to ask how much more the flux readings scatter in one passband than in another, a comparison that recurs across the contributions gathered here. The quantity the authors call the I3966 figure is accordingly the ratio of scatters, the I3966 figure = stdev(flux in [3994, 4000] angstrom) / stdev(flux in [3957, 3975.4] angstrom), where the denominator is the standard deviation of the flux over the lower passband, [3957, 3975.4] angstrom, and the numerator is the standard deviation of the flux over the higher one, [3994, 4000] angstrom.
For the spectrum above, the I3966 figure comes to 0.1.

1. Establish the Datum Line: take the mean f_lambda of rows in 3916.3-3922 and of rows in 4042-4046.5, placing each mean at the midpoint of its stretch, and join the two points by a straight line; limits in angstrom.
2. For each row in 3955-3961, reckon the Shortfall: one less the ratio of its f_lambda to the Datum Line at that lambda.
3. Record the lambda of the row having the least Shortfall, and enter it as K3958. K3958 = 3955.76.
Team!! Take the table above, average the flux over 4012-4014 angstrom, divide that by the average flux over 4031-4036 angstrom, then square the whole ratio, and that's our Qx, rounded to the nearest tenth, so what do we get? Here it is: 1.1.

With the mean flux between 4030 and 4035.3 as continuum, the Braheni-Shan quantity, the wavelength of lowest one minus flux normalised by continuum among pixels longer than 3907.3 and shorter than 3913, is 3912.28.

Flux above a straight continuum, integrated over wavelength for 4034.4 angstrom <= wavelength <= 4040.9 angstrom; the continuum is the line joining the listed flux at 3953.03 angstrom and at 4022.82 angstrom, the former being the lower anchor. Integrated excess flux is -10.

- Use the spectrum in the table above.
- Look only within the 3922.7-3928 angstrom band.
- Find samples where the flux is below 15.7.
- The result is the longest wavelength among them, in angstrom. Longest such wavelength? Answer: 3927.63 angstrom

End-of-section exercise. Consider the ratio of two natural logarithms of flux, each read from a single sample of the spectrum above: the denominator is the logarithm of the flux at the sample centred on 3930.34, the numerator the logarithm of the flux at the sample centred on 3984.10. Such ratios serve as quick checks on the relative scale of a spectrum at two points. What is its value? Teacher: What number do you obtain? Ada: 1.10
